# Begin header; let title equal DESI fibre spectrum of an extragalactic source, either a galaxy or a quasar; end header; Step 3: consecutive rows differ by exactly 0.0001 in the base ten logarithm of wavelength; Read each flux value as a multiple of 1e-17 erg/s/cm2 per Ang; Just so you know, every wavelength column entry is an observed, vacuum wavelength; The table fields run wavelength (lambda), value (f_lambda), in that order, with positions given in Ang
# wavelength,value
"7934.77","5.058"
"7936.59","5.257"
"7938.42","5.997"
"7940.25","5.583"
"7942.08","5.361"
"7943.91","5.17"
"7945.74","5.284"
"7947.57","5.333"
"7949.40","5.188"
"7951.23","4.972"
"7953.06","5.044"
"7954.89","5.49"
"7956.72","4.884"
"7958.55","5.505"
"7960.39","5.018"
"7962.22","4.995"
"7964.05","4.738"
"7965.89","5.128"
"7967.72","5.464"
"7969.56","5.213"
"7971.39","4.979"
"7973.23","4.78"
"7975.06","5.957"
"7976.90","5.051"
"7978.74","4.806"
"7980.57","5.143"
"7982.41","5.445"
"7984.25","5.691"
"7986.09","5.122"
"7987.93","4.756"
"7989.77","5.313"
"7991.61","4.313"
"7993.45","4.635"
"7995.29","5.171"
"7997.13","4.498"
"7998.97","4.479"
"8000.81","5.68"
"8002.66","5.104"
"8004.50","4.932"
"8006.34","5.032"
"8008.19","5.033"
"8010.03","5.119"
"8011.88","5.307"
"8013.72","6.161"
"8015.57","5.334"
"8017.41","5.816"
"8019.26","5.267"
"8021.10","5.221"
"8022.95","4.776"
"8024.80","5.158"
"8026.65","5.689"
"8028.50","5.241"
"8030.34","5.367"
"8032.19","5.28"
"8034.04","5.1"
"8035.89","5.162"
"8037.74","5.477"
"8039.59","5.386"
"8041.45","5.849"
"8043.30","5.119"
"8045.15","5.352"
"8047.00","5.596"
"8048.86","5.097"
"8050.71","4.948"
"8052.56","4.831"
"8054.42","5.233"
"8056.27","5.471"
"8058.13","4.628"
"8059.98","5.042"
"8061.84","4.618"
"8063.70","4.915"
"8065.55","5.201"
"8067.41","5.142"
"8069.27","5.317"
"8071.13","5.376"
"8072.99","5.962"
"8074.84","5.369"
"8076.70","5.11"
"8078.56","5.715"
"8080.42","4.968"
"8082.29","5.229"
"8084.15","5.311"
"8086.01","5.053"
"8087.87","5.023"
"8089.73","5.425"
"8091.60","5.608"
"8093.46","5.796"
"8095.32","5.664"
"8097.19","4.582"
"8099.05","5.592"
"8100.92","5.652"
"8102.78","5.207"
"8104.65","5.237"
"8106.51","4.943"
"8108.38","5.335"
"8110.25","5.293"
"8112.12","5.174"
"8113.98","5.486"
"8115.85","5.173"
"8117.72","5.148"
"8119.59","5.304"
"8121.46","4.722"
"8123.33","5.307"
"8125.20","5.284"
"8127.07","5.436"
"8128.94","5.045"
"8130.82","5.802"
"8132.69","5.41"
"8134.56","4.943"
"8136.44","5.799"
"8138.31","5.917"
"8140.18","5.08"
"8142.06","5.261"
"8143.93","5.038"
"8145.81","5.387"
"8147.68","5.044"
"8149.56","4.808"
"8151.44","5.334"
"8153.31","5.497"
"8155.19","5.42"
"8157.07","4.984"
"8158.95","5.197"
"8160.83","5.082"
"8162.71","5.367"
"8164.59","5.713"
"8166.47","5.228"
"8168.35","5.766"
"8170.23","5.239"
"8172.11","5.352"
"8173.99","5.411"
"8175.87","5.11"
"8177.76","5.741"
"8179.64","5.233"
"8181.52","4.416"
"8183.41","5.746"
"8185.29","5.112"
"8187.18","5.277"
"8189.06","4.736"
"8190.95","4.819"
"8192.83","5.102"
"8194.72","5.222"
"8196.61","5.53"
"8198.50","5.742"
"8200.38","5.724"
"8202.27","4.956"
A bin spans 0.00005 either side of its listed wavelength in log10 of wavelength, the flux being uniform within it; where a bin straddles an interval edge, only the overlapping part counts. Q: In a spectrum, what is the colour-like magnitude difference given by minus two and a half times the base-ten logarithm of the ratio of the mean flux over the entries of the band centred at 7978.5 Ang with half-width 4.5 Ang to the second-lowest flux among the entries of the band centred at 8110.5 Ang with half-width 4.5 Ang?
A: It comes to -0.02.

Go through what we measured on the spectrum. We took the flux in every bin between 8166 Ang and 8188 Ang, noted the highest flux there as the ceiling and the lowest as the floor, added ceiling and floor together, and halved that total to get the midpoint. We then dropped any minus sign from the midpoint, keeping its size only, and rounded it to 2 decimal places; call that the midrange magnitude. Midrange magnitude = 5.09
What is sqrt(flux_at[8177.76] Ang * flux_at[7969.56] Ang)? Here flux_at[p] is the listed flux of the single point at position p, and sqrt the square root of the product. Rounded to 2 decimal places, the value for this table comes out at 5.47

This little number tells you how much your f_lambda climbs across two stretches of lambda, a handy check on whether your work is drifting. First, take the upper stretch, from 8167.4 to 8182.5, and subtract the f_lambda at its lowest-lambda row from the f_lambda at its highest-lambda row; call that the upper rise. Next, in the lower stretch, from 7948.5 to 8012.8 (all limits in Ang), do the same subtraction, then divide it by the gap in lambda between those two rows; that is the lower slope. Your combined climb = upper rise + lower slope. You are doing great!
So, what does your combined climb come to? -1.3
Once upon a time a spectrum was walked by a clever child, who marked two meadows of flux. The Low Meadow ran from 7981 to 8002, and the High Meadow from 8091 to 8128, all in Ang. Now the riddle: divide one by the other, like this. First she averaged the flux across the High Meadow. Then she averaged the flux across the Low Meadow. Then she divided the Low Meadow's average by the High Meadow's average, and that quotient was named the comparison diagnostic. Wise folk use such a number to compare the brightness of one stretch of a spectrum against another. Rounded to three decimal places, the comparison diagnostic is 0.946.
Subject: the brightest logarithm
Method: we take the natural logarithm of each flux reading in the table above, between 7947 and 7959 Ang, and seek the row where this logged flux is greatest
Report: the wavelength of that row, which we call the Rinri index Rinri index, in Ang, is 7958.55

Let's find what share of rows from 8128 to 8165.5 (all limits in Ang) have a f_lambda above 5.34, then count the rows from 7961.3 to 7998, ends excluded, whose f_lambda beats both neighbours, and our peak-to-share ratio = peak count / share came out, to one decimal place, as 11.1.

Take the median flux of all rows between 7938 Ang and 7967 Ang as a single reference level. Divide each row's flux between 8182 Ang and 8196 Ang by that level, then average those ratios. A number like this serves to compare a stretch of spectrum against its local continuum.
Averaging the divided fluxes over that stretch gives 0.99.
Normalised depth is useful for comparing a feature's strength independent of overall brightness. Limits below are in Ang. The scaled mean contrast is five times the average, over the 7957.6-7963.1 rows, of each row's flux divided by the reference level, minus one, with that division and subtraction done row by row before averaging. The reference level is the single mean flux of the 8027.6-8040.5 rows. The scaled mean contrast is -0.11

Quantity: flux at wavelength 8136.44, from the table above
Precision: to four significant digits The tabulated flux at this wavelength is 5.799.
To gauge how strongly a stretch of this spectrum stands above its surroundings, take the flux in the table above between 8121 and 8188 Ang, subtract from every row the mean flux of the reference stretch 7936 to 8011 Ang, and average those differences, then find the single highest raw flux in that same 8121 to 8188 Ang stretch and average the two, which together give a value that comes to 3.04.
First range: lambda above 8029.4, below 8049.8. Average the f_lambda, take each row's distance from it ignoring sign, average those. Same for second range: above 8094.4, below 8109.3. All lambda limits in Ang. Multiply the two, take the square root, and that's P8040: 0.22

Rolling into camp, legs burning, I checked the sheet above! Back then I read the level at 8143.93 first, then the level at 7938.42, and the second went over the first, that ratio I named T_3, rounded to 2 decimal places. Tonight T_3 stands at 1.19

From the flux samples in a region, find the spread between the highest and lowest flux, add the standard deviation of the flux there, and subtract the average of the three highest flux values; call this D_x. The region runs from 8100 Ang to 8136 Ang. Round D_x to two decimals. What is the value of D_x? -4.32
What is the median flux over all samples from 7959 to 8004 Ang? 5.08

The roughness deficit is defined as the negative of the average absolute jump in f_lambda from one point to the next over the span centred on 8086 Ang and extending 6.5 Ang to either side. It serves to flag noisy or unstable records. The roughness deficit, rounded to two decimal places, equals -0.20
